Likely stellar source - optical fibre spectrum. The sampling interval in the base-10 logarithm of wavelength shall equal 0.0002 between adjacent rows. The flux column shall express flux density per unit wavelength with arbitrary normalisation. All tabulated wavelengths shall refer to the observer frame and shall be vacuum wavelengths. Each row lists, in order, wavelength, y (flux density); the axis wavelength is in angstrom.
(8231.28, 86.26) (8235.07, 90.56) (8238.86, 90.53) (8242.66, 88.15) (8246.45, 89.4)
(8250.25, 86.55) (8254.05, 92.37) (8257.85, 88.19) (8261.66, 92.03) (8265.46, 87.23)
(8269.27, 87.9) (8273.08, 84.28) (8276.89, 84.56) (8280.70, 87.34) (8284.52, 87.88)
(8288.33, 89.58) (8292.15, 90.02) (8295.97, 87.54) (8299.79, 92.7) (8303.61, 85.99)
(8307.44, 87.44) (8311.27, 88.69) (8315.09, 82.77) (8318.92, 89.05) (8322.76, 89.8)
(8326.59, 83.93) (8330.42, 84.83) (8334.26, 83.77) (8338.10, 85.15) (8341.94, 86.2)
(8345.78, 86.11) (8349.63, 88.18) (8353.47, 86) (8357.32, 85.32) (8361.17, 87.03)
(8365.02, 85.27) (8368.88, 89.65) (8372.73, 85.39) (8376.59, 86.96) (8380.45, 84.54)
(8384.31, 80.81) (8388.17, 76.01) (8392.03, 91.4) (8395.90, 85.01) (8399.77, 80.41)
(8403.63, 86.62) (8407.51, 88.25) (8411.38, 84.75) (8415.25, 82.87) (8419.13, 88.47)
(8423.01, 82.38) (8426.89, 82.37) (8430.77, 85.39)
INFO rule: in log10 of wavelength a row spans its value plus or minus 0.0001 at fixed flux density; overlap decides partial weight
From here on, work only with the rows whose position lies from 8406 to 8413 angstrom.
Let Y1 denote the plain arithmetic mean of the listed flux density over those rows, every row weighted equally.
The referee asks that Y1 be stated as 86.5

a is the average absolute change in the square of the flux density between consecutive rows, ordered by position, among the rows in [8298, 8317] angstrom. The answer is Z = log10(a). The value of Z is 2.83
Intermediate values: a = 671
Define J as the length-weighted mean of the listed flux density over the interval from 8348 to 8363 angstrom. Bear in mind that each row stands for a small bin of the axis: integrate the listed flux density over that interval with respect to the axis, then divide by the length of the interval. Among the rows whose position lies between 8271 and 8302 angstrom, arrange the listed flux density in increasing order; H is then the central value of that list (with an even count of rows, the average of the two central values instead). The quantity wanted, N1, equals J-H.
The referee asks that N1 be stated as -1.1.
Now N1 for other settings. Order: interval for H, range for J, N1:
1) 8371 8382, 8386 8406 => -1.4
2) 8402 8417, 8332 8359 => 0.1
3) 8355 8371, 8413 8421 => -0.6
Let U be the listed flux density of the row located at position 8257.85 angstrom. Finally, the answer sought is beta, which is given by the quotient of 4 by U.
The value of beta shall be 0.0454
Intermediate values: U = 88.19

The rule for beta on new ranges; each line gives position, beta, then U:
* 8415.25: 0.0483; 82.87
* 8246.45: 0.0447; 89.4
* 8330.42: 0.0472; 84.83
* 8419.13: 0.0452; 88.47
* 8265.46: 0.0459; 87.23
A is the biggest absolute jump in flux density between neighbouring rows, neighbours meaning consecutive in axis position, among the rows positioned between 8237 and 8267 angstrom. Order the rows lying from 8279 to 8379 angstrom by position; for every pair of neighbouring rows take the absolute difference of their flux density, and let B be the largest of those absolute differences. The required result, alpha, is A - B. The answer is -1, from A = 6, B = 6.7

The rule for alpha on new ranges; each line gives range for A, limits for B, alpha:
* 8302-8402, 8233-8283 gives 10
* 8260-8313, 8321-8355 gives 1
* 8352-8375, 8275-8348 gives -2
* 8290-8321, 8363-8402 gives -9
